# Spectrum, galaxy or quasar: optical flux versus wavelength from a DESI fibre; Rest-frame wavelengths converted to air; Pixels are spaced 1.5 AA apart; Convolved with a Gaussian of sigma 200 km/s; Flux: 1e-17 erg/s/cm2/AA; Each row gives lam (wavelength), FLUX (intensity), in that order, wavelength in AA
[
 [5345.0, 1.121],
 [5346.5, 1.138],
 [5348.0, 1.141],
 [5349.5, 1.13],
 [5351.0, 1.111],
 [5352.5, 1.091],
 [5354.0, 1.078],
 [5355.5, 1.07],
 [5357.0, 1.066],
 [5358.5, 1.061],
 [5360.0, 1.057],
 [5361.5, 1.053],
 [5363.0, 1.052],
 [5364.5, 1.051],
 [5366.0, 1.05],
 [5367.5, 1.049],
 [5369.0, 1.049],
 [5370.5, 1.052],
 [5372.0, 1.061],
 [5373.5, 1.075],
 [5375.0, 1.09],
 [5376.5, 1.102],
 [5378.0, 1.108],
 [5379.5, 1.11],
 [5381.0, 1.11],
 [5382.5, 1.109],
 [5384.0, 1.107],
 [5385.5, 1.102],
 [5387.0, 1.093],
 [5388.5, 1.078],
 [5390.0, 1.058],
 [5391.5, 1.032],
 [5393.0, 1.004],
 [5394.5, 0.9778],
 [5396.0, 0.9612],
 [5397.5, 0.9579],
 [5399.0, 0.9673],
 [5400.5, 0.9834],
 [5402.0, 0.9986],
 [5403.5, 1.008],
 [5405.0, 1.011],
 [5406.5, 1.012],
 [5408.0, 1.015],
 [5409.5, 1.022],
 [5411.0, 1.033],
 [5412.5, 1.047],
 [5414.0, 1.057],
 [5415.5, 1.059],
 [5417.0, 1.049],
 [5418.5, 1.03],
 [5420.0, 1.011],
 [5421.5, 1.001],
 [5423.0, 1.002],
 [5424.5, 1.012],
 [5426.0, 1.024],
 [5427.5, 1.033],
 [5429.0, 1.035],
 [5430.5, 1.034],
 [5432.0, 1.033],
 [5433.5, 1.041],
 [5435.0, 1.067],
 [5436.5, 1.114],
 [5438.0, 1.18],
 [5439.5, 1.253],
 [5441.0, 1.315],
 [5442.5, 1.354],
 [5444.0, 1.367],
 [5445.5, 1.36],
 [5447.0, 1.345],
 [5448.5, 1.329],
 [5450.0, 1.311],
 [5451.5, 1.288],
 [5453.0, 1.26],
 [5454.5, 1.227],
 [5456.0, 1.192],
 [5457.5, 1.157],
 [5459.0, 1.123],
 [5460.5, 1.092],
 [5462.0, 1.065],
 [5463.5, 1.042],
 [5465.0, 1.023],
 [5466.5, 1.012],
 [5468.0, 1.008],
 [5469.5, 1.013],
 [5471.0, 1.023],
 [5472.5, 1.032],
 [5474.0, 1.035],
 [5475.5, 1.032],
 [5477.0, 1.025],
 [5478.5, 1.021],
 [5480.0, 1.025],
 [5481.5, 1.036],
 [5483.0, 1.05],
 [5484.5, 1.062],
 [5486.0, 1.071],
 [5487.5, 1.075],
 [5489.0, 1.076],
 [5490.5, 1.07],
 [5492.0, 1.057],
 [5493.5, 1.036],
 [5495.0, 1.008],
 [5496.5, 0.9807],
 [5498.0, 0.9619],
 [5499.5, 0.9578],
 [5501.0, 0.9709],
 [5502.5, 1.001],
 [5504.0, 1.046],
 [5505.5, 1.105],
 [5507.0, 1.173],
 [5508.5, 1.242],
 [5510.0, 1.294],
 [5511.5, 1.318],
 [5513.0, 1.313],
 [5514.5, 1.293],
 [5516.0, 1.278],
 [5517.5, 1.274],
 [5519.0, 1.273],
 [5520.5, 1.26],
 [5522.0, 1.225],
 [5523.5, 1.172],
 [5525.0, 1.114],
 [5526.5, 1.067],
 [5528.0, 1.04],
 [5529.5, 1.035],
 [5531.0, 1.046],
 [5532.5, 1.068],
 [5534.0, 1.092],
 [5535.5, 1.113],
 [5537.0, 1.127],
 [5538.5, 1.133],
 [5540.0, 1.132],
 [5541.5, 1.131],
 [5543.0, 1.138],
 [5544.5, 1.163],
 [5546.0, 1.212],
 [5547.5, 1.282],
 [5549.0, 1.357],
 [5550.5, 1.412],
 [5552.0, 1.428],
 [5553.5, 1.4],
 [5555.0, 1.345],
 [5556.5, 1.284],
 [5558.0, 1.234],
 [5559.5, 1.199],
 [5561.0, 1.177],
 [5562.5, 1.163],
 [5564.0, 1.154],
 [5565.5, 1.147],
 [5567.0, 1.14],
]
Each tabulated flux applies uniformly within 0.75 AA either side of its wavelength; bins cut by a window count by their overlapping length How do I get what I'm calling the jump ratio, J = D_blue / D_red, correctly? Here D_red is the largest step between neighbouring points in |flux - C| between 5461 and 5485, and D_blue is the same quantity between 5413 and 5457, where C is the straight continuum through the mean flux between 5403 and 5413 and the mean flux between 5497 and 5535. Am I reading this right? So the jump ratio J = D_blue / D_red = 2.9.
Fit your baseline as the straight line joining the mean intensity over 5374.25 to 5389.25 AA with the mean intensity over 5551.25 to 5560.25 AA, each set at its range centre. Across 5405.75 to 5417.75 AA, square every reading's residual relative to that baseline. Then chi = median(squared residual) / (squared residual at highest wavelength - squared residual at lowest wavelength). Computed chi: -1.9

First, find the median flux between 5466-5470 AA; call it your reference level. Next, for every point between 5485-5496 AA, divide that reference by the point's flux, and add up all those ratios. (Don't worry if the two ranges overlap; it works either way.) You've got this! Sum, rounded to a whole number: 7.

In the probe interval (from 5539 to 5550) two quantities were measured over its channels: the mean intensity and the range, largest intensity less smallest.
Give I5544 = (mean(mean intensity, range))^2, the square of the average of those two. 0.51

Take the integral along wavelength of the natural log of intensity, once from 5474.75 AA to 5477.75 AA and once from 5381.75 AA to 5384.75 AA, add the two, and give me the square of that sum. 0.15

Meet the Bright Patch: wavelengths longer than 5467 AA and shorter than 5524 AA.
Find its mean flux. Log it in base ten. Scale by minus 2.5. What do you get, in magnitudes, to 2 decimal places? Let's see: -0.11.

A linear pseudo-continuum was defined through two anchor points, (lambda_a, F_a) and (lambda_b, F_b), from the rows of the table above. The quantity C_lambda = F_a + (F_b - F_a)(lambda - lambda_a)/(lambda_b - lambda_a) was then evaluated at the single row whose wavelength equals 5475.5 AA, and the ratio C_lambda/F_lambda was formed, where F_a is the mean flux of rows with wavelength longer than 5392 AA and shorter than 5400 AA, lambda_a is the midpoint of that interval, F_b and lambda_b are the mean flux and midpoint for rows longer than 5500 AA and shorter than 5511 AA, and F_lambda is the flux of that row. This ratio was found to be 1.05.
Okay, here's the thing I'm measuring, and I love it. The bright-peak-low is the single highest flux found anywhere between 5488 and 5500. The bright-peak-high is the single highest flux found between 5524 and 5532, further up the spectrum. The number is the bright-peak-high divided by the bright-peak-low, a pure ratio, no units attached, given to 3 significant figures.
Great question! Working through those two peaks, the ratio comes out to 1.04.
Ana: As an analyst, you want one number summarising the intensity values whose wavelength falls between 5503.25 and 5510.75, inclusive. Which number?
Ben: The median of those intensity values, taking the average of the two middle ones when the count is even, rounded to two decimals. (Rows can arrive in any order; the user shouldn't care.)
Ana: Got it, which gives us 1.17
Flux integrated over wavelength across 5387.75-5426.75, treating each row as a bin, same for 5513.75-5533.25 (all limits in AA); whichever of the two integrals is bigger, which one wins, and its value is 40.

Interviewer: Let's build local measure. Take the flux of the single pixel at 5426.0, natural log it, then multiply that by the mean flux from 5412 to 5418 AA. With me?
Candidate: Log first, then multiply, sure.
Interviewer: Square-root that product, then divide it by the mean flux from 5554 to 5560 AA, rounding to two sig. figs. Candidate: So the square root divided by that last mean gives 0.12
